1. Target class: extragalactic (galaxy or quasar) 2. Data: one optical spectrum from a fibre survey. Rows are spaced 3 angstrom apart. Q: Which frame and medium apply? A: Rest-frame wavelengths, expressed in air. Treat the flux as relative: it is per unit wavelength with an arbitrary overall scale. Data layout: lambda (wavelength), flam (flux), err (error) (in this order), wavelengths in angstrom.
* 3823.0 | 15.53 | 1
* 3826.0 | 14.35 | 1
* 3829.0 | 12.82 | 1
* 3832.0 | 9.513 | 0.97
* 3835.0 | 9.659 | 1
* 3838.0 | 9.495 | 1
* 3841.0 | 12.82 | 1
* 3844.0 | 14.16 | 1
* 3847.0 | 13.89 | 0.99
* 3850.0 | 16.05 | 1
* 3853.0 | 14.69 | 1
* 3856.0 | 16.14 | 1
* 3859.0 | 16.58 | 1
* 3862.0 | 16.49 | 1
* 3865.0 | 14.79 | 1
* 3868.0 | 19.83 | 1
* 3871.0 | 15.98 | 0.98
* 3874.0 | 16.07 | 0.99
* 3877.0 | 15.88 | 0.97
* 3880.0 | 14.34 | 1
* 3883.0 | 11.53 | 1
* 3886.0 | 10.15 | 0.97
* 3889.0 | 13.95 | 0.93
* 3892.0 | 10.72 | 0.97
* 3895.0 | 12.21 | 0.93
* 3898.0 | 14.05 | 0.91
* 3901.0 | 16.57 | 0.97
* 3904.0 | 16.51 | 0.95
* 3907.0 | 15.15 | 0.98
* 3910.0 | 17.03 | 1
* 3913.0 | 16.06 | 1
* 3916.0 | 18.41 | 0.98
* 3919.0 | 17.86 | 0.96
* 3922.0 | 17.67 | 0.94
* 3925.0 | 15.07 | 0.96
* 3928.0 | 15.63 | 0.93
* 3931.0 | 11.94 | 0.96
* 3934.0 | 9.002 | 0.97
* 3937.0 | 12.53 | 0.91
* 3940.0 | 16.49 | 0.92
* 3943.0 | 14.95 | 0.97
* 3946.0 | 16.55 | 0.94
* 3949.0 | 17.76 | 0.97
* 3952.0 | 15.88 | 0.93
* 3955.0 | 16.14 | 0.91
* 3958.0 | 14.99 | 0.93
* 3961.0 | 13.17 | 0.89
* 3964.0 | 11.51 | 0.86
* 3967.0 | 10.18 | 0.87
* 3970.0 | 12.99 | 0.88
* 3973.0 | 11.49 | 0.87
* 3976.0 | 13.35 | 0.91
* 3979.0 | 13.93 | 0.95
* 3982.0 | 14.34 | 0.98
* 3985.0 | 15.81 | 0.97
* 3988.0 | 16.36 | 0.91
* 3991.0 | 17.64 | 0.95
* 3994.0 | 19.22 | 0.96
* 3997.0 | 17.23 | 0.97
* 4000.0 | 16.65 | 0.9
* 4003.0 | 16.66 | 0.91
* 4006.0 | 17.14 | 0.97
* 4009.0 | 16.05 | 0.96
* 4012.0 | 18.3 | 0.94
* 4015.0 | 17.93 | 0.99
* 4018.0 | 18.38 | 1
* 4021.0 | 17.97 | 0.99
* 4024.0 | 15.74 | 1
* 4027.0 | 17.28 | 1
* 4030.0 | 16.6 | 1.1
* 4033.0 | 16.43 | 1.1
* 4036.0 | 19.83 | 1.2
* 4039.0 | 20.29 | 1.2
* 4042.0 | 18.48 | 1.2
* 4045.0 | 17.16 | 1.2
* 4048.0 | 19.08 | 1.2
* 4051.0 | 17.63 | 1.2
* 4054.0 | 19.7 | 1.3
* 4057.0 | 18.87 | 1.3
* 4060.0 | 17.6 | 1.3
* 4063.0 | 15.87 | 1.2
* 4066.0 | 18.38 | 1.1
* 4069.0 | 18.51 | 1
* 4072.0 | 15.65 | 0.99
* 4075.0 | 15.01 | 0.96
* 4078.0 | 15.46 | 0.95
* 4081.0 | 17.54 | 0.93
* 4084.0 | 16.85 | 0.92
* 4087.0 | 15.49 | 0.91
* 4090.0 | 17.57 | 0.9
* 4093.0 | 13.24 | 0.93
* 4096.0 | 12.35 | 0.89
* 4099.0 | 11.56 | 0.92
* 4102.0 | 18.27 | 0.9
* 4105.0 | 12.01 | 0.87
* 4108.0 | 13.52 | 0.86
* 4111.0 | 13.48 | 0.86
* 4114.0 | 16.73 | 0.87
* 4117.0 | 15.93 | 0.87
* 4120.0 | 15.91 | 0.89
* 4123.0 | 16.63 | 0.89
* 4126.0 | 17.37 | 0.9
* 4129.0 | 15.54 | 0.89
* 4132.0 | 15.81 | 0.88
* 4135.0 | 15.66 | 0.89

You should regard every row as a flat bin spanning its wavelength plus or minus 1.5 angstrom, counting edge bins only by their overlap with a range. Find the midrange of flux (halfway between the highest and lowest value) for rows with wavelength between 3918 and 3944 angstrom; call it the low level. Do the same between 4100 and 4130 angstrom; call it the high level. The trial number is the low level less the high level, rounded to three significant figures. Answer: -1.71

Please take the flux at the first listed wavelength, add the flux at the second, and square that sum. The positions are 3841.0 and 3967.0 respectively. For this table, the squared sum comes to 529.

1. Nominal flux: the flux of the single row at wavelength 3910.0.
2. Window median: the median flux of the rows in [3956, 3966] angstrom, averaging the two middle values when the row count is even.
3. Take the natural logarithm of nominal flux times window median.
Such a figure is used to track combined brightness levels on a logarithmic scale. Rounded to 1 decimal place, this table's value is 5.4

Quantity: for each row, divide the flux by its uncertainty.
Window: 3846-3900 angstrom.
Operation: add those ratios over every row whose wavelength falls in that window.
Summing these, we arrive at 268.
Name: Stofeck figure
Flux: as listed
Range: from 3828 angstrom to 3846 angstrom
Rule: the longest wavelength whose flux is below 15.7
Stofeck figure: 3844.0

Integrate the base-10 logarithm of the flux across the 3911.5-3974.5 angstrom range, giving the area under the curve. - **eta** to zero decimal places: 73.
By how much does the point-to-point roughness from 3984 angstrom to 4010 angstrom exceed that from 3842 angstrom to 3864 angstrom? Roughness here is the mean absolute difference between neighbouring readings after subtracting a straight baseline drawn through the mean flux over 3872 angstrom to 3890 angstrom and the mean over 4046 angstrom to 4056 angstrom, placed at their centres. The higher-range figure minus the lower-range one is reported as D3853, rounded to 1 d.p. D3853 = 0.0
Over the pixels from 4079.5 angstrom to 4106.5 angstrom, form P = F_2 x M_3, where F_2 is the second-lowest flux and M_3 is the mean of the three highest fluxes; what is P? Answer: 214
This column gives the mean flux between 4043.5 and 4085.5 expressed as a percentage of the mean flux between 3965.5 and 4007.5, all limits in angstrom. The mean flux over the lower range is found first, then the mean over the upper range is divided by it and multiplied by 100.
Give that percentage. 114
